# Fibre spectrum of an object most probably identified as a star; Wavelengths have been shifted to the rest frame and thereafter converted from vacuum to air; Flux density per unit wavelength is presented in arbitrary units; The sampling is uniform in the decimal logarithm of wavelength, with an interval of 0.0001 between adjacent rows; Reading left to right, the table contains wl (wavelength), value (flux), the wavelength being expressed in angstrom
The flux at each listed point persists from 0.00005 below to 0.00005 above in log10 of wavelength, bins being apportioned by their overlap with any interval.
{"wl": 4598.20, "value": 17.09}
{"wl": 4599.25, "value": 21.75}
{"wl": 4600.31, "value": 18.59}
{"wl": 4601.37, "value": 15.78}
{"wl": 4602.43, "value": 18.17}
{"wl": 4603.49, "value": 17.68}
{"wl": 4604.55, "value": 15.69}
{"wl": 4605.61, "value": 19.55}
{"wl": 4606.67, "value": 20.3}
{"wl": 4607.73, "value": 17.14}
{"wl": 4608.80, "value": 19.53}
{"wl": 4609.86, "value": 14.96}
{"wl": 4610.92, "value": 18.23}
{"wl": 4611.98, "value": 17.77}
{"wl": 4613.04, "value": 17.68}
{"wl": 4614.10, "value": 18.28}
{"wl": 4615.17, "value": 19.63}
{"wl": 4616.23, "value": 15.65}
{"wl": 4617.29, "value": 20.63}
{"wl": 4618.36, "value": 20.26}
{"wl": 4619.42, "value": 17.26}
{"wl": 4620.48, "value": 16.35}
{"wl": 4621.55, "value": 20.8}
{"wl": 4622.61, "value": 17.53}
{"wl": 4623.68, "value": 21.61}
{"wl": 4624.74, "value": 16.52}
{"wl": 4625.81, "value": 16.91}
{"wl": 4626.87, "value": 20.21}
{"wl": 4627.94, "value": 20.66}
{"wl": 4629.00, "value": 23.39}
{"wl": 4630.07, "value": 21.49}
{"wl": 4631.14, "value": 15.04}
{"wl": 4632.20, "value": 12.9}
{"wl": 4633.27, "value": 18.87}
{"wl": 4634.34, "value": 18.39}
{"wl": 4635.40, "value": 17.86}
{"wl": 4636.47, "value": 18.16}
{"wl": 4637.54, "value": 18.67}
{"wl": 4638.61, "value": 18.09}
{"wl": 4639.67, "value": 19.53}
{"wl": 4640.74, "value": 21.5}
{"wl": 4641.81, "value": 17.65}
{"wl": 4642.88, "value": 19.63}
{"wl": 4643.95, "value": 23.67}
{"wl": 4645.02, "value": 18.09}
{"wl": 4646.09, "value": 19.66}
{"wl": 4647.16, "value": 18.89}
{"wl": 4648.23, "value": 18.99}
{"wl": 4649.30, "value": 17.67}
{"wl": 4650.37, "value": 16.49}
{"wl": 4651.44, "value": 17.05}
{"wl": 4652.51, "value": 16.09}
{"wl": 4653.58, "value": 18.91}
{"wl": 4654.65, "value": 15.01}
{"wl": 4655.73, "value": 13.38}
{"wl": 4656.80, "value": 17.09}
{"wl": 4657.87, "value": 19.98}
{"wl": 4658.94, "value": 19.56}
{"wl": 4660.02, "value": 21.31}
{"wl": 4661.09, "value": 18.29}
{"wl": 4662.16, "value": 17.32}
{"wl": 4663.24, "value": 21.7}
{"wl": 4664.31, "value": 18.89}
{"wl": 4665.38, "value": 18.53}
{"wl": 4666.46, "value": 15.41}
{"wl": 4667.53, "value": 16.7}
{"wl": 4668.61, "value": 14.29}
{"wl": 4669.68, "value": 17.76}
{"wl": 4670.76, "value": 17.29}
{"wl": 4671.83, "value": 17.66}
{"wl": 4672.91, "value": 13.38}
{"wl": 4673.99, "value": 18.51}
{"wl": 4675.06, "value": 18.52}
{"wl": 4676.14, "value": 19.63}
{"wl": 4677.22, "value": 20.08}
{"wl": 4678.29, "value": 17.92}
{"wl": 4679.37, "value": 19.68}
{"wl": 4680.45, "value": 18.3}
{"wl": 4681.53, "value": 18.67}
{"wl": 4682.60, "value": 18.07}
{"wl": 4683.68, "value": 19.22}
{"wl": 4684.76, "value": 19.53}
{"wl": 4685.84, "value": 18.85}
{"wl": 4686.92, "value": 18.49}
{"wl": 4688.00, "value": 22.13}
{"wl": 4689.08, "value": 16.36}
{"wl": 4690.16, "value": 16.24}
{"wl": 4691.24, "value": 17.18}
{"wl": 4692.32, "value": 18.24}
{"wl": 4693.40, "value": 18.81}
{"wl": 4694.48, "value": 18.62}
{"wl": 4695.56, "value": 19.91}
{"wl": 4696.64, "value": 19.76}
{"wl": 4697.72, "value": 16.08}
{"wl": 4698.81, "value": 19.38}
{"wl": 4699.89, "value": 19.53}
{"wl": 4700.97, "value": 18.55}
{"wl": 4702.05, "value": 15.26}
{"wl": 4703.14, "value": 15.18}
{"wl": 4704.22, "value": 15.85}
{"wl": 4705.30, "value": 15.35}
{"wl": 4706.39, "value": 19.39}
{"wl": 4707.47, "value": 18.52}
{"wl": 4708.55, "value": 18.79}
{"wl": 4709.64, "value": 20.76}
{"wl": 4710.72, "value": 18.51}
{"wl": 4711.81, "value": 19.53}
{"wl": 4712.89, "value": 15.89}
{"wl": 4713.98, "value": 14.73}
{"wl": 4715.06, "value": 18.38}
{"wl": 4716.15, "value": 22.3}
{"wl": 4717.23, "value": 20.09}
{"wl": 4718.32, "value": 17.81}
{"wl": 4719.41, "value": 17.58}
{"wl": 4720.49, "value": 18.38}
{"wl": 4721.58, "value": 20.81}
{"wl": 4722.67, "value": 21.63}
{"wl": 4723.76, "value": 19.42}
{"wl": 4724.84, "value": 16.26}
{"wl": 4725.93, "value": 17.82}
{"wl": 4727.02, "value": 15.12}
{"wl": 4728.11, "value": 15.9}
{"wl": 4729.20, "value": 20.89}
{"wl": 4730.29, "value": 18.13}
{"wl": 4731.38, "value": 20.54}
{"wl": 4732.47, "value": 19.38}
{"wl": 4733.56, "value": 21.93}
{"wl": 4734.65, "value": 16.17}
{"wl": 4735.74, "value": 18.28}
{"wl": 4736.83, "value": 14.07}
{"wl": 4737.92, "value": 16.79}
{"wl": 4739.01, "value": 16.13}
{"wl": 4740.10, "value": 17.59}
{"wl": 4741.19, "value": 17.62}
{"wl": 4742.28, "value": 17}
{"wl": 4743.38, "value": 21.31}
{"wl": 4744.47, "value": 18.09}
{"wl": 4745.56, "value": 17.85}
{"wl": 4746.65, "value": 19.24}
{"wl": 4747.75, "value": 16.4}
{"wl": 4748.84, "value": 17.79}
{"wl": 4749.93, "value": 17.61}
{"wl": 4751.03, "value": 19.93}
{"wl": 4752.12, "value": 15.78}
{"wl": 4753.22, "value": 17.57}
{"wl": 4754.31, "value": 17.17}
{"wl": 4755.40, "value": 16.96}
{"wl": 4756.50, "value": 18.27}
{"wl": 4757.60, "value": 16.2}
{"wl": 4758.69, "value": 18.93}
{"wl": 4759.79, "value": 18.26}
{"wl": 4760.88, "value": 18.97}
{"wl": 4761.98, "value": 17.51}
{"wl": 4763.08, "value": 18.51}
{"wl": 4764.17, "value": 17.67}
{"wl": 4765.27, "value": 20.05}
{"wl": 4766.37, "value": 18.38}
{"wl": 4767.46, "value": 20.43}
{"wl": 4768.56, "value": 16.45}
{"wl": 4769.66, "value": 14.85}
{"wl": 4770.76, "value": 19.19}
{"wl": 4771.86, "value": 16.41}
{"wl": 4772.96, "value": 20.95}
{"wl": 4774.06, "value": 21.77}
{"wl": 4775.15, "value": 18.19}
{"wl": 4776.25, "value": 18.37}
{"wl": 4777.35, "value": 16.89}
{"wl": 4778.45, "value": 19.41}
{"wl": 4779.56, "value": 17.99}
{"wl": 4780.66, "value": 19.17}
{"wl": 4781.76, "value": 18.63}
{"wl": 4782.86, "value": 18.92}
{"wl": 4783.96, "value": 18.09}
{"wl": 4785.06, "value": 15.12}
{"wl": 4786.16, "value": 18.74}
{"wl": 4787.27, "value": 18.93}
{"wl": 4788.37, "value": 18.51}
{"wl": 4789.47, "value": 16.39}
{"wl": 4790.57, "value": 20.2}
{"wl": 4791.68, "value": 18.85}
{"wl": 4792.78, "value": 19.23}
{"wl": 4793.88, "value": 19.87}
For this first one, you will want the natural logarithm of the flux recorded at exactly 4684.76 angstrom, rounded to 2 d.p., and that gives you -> 2.97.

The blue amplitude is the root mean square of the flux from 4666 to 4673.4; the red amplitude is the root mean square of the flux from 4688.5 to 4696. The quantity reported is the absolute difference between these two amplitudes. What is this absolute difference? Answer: 1.8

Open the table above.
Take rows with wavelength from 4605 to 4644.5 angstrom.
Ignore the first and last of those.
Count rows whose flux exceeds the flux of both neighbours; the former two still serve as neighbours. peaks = 11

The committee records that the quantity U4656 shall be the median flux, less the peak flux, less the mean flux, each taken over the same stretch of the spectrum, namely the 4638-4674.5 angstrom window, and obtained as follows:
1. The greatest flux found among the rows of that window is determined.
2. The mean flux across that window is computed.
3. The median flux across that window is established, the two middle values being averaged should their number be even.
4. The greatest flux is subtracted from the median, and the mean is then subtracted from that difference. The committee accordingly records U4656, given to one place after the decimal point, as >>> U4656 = -23.6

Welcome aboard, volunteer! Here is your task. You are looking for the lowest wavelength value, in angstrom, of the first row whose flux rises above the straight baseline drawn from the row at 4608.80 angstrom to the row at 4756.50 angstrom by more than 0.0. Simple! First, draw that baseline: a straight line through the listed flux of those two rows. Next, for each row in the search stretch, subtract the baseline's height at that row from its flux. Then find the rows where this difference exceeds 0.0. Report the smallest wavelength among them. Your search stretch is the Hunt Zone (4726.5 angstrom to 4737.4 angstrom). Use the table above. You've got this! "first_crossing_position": 4729.20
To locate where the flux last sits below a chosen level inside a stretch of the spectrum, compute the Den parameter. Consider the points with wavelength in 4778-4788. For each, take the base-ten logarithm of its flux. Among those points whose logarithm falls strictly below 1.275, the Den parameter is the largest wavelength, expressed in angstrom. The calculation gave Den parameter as 4786.16 angstrom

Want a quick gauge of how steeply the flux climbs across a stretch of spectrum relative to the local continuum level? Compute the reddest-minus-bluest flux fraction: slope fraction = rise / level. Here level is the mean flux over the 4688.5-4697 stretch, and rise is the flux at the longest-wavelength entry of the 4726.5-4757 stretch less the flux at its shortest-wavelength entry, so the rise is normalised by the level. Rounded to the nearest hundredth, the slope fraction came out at 0.17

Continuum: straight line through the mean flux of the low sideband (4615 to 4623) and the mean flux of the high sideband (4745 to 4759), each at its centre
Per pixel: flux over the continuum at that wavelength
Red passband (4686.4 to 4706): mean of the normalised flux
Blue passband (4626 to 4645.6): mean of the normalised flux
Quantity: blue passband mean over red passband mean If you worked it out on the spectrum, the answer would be 1.05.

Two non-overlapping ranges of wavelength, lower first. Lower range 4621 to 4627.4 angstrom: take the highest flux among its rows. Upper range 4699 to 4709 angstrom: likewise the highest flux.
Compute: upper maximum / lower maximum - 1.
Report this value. -0.10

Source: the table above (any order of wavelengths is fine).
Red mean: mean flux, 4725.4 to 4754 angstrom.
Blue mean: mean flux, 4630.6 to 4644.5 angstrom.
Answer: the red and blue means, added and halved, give 18.2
